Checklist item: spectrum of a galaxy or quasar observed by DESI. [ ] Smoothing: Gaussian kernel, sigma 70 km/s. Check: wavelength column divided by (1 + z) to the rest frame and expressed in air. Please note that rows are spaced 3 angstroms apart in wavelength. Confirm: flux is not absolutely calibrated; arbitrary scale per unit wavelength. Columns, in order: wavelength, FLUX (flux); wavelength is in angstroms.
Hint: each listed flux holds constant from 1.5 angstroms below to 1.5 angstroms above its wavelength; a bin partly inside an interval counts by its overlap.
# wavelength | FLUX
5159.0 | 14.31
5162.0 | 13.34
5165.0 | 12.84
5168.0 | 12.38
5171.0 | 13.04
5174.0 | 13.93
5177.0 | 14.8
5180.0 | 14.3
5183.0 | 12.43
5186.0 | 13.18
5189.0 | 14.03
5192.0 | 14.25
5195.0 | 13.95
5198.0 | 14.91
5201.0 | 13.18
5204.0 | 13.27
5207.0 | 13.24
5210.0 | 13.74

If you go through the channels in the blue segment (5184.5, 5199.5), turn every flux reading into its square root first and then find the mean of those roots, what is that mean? 3.749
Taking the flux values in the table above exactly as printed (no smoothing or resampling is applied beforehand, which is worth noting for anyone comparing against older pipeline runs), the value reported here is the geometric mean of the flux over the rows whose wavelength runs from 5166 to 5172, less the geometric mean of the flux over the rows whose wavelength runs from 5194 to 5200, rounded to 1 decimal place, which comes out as -1.7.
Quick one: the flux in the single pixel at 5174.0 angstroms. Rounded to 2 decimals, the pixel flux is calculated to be 13.93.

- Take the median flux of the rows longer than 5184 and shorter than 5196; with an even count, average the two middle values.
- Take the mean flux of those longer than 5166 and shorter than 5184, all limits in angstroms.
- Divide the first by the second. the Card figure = 1.04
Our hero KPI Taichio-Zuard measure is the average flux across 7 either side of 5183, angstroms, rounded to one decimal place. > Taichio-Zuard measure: 13.7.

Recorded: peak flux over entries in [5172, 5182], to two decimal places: 14.80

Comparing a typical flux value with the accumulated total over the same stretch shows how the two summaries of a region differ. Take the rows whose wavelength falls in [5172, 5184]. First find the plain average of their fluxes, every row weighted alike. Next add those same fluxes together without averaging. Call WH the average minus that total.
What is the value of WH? -41.6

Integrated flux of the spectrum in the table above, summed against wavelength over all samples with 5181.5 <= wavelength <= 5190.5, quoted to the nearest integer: 119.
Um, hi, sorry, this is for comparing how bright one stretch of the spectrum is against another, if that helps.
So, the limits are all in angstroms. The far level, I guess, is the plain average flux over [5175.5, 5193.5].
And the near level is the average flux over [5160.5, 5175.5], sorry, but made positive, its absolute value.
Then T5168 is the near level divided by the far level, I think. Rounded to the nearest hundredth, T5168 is 0.95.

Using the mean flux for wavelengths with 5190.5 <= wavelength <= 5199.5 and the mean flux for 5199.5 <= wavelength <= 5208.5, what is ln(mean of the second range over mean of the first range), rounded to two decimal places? -0.08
